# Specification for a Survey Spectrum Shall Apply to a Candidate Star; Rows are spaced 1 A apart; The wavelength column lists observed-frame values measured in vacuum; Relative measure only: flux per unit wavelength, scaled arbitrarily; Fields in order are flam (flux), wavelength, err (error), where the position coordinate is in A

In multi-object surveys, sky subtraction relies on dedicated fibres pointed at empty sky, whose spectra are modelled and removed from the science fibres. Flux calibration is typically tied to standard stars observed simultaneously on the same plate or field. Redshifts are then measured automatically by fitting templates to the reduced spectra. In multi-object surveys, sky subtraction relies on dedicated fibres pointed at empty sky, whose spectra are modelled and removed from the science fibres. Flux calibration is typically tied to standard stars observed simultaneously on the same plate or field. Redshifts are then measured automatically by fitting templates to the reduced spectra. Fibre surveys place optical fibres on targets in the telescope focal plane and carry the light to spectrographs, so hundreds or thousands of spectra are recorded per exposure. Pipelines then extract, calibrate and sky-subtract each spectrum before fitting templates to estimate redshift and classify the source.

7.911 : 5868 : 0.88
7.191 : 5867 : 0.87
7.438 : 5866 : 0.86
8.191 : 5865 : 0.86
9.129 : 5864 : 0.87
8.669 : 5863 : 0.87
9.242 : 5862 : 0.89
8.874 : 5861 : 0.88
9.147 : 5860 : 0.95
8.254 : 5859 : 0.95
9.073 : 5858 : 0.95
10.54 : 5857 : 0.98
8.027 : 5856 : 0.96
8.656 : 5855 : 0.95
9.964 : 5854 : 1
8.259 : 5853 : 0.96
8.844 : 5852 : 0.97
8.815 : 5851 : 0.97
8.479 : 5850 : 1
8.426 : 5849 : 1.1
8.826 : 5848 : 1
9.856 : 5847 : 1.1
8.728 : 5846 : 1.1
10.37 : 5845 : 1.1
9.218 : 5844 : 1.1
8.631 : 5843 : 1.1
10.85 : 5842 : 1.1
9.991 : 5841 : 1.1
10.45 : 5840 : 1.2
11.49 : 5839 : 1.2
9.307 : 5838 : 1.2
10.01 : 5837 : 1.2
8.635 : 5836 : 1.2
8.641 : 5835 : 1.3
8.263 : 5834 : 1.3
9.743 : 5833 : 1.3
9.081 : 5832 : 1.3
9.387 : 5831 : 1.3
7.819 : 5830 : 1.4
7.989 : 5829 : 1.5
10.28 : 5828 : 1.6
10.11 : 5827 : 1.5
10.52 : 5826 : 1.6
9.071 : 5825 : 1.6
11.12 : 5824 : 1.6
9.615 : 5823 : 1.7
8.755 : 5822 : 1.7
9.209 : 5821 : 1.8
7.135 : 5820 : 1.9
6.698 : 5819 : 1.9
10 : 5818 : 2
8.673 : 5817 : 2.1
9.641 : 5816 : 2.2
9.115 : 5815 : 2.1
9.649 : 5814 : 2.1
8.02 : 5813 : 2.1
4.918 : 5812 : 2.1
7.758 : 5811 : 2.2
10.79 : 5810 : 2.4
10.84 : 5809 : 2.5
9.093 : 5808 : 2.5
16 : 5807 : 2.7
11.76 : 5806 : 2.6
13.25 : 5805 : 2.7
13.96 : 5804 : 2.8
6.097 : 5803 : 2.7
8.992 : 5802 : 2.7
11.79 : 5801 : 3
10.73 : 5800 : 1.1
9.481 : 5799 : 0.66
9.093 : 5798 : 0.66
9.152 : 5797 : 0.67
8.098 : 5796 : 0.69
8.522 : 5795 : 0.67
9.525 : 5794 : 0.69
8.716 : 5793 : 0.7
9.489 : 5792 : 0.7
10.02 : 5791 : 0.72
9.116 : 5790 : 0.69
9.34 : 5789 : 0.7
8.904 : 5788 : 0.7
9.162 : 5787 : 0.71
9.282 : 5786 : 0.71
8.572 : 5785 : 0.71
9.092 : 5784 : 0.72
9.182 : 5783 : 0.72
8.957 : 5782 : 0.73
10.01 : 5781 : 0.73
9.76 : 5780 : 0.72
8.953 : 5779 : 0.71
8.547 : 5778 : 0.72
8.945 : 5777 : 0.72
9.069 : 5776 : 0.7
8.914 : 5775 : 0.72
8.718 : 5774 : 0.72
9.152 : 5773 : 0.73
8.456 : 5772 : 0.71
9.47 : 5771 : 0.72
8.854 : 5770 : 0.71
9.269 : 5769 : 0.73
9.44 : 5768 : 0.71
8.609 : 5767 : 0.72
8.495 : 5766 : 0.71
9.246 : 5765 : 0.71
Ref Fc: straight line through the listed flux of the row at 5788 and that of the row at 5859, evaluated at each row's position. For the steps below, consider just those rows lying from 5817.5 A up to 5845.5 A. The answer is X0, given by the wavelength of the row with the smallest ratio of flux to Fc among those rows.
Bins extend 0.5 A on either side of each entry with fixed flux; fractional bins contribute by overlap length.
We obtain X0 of 5819 A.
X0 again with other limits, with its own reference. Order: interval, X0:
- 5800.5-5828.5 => 5812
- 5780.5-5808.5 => 5803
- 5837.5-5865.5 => 5856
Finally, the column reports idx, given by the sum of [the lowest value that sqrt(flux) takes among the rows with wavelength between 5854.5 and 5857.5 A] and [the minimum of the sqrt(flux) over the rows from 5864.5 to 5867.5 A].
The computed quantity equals 5.51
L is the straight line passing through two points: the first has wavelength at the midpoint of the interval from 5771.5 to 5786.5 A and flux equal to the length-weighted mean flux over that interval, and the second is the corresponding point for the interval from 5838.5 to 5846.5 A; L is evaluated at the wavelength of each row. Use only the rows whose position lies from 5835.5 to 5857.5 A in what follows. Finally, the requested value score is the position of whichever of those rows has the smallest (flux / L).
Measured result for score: 5856 A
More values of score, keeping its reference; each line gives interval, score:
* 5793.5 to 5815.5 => 5812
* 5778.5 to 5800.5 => 5796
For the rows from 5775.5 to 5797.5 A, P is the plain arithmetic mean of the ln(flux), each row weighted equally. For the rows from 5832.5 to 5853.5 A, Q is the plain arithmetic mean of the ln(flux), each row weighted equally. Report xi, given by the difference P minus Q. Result -0.02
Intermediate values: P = 2.21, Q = 2.23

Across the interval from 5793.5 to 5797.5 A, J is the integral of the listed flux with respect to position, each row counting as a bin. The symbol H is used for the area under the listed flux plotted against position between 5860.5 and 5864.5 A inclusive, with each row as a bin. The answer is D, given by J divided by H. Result 0.98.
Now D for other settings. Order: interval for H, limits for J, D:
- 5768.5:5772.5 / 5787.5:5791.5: 1.04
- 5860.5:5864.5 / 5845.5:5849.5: 1.00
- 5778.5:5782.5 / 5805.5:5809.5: 1.27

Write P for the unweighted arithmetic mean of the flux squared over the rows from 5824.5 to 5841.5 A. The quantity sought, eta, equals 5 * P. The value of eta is 452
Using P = 90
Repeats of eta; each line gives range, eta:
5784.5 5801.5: 441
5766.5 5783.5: 413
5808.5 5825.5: 407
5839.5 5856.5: 427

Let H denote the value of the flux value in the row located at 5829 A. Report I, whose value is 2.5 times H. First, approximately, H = 7.989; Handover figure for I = 20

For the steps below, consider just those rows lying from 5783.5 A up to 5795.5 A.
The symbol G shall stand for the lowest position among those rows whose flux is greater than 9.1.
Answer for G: 5786 A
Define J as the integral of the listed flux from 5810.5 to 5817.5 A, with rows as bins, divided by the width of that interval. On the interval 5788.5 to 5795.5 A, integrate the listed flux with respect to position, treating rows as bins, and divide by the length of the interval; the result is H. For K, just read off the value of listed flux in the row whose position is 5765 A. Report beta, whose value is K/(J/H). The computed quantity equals 10.4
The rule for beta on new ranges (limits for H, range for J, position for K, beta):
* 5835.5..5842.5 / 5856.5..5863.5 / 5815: 10.1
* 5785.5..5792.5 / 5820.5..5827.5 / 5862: 8.8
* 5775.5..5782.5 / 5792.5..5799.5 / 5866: 7.6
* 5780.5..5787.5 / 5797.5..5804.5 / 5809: 9.9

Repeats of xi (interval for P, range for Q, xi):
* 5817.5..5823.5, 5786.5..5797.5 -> -0.07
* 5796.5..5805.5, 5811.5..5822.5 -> 0.20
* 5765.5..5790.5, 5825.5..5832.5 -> -0.02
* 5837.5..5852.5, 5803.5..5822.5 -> 0.00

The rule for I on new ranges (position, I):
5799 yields 24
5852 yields 22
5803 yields 15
